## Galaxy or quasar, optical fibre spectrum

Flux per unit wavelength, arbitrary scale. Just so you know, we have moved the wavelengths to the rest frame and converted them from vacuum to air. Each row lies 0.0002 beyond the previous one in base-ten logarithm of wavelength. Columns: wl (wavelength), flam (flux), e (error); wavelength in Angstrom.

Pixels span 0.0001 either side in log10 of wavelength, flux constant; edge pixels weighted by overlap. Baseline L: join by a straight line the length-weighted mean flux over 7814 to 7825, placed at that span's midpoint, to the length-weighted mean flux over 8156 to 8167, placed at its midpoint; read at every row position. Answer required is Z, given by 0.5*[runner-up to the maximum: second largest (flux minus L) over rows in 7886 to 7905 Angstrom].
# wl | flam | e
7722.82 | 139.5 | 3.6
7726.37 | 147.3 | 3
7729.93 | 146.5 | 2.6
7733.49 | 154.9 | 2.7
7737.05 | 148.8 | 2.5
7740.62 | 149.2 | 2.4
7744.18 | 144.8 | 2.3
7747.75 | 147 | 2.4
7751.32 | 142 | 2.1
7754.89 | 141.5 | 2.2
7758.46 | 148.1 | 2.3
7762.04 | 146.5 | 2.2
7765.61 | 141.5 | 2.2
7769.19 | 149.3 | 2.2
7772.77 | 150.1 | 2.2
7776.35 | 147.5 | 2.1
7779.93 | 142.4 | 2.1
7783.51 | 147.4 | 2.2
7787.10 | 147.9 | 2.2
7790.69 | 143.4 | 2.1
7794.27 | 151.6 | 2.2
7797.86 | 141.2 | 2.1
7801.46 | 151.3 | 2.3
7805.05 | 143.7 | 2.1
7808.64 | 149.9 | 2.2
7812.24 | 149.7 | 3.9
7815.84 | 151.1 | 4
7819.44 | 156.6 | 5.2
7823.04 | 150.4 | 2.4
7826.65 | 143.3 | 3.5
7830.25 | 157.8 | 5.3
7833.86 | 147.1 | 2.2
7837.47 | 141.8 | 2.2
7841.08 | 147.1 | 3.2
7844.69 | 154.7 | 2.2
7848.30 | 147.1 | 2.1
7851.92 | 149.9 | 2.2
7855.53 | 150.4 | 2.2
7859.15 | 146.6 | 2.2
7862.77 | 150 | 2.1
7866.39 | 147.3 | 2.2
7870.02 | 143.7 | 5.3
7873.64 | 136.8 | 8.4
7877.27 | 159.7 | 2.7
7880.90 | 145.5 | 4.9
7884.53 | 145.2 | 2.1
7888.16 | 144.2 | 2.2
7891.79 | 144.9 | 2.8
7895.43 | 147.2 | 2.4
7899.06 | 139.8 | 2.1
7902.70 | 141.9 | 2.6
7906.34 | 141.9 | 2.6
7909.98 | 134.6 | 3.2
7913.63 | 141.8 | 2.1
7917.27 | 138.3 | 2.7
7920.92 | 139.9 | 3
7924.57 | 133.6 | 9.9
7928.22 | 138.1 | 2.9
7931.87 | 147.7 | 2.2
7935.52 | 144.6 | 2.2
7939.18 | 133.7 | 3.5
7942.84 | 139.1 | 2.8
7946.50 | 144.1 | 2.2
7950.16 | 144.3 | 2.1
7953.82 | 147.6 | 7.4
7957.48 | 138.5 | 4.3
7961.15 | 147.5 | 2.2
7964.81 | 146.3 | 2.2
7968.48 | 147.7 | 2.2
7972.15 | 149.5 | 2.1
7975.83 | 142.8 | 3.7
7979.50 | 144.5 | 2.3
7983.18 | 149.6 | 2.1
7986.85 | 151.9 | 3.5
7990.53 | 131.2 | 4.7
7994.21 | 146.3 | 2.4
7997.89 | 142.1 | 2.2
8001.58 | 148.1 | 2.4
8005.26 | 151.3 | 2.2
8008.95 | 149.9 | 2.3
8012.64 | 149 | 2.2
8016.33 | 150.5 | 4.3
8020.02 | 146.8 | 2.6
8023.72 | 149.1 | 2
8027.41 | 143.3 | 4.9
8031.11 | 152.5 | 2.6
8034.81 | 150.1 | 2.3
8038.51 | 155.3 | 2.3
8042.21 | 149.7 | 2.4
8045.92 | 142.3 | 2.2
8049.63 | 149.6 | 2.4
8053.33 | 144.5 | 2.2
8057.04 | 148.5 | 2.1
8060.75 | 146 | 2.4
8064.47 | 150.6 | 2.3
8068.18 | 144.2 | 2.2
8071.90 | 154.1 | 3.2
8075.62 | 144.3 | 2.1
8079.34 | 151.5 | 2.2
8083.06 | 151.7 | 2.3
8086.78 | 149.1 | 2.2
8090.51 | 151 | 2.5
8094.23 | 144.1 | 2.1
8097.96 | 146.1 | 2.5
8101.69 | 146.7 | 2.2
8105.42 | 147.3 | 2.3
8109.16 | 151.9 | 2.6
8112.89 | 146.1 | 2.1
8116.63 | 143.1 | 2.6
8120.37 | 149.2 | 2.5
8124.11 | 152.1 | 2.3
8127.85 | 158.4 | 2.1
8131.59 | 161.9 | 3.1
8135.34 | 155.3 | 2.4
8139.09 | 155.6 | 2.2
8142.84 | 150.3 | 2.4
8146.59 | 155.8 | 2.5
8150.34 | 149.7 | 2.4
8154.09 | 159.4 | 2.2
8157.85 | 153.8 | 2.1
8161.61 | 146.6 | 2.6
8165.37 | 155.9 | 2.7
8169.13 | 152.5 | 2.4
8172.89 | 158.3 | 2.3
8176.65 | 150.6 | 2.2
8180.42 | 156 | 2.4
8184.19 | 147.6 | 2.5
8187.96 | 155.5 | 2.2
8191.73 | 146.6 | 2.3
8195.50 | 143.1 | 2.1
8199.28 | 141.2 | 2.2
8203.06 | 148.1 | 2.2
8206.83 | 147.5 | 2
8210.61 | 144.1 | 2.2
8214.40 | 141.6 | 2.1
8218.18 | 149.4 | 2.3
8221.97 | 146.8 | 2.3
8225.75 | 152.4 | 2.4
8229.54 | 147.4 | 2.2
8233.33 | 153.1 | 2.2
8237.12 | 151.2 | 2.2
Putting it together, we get -3.7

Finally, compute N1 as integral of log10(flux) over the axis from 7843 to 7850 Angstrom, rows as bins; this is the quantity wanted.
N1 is 15.3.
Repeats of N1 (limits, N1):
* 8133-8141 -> 17.5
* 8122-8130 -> 17.5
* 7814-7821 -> 15.3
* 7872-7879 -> 15.2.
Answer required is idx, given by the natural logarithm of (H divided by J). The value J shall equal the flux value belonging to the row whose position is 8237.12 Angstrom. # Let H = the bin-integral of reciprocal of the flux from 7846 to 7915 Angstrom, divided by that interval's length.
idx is -10.0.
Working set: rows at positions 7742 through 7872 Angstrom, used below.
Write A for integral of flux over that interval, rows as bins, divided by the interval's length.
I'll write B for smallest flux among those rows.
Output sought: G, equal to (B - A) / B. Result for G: -0.045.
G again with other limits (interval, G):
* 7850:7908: -0.067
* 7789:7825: -0.054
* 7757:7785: -0.036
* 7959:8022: -0.118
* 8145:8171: -0.046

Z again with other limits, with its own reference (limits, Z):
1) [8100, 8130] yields 0.0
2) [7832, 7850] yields -2.7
